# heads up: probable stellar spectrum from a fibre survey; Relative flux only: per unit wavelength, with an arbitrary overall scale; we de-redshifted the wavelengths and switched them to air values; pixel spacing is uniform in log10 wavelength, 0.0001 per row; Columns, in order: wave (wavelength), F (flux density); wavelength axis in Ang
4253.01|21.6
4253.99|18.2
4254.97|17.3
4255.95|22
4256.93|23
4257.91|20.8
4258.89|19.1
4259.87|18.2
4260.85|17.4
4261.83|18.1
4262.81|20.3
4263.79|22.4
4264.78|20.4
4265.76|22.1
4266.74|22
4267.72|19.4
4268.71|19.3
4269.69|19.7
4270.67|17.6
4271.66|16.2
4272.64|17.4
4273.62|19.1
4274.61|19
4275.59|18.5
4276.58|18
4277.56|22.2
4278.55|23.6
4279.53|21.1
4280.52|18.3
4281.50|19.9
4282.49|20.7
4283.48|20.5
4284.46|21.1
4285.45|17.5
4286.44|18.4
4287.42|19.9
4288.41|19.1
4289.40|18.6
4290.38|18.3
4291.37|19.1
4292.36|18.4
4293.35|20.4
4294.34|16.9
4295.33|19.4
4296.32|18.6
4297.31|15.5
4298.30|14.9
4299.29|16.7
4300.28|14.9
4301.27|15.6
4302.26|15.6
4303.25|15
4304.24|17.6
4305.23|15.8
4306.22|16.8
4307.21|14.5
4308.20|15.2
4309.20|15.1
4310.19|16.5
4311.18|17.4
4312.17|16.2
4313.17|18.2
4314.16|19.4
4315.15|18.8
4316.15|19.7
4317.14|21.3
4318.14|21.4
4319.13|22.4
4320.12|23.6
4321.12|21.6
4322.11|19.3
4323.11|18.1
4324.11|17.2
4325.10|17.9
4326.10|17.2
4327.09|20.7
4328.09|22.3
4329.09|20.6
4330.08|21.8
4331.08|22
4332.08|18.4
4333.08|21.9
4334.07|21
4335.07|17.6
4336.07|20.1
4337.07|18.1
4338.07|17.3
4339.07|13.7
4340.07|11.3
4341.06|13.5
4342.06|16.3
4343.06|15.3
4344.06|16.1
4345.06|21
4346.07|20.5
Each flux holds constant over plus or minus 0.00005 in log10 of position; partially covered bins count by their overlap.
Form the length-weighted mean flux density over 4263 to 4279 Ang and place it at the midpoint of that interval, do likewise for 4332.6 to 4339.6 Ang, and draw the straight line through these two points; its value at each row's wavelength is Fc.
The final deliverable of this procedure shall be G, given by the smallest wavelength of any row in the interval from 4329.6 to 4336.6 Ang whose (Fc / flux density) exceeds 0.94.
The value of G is 4332.08 Ang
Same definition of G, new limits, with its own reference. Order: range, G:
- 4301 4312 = 4301.27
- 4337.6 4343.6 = 4338.07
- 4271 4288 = 4271.66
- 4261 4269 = 4261.83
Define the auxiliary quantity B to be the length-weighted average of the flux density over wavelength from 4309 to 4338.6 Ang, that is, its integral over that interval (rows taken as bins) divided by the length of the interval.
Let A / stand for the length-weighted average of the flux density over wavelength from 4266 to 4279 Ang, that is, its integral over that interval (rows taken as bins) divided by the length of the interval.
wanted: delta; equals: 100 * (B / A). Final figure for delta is 100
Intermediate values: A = 19.4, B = 19.5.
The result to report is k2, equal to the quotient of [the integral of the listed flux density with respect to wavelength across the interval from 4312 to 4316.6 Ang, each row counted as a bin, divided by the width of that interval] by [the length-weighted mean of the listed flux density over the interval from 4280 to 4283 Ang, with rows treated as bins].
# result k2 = 0.95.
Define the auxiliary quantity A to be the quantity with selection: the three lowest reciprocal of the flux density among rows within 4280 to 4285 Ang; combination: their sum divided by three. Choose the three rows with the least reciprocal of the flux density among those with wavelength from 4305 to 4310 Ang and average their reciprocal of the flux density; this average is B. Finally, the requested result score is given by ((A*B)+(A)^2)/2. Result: 0.0027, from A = 0.048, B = 0.063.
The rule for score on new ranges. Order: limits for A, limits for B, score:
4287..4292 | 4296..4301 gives 0.0029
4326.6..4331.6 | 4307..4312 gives 0.0024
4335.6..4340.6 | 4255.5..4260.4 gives 0.0027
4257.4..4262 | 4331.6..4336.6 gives 0.0026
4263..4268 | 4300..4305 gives 0.0024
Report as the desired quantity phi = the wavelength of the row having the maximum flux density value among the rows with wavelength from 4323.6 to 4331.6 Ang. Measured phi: 4328.09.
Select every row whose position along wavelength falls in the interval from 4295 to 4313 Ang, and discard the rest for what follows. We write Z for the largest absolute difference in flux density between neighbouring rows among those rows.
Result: 3.1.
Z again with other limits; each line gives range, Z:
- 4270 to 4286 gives 4.2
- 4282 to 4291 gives 3.6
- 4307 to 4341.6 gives 3.6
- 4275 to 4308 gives 4.2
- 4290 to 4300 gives 3.5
